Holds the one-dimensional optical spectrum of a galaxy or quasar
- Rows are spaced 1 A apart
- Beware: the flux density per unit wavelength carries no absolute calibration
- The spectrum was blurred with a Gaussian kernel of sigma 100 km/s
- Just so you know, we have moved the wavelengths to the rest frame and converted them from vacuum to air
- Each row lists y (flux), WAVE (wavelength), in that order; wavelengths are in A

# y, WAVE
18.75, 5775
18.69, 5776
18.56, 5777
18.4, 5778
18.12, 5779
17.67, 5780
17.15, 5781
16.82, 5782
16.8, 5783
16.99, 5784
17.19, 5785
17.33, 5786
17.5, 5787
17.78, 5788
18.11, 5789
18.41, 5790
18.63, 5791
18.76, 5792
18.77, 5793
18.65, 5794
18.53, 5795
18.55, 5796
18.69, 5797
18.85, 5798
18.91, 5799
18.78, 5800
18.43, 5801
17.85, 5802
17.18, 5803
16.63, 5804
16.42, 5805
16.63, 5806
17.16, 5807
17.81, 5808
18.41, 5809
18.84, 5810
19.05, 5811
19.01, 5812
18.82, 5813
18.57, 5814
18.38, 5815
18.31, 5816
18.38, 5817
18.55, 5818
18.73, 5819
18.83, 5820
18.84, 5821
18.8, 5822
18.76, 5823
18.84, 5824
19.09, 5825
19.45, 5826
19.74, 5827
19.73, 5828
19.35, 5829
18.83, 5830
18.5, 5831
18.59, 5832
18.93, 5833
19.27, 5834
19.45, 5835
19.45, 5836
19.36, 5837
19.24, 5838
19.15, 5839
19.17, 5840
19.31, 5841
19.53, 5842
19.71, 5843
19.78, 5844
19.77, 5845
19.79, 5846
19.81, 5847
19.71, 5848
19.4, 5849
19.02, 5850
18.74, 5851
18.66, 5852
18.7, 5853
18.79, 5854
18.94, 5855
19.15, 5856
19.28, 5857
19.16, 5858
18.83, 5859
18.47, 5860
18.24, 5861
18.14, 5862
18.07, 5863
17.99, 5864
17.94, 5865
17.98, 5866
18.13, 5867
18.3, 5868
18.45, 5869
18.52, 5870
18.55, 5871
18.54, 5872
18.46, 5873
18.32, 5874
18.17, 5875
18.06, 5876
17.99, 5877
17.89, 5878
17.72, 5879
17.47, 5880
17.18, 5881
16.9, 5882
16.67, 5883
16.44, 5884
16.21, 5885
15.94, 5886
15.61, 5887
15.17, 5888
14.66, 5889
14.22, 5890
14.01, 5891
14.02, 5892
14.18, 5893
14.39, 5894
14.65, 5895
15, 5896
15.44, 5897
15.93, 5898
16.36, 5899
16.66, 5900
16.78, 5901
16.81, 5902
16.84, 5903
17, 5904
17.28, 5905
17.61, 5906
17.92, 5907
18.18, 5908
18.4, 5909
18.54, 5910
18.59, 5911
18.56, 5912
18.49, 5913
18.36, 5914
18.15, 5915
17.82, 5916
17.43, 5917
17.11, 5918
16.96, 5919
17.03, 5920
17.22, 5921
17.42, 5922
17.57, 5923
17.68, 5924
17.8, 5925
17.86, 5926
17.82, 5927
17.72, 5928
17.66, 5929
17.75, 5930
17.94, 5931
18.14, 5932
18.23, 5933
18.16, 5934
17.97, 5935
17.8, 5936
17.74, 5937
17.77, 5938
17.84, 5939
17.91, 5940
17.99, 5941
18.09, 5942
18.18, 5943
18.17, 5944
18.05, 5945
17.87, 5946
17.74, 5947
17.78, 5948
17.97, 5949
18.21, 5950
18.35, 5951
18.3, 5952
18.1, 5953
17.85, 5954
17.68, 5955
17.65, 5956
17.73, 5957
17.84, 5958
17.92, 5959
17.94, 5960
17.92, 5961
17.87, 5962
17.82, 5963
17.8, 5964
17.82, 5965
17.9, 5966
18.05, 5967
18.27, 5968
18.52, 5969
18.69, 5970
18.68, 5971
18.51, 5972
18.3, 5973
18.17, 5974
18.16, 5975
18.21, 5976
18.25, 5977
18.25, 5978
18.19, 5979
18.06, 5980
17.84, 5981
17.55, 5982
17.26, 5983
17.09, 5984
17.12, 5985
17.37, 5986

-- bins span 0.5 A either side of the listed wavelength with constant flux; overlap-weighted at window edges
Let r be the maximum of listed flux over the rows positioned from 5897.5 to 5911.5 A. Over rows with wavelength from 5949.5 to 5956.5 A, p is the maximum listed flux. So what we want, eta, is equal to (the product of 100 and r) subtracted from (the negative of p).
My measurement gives -1877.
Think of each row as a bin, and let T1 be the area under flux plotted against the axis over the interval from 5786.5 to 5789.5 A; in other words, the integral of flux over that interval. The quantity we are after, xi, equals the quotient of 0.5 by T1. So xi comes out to 0.0094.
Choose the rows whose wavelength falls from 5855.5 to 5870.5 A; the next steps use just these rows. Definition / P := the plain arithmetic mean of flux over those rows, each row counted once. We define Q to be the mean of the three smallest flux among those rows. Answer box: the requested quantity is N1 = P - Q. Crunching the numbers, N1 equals 0.5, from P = 18.4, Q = 18.0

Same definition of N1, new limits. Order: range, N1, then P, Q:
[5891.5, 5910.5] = 2.2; 16.4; 14.2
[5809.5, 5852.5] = 0.7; 19.1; 18.4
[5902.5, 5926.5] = 0.8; 17.7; 16.9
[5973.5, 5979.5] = 0.0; 18.2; 18.2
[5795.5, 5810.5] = 1.4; 17.9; 16.6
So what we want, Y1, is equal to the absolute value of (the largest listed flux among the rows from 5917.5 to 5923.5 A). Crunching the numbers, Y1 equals 17.6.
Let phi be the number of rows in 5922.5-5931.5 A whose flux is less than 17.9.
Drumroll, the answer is 8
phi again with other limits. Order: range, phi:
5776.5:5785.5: 6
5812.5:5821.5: 0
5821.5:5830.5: 0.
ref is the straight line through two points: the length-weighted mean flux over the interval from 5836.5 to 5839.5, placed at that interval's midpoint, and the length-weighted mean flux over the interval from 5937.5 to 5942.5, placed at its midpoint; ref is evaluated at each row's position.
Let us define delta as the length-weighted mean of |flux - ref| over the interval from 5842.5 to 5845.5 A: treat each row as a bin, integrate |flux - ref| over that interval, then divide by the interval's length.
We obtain 0.58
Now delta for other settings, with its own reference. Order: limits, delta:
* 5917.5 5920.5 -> 1.16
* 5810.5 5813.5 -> 0.63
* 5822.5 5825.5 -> 0.54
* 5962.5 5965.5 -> 0.21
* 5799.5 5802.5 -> 1.38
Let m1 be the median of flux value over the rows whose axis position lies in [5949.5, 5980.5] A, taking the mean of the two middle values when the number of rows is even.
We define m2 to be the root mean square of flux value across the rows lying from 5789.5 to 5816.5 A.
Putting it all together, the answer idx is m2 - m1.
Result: 0.18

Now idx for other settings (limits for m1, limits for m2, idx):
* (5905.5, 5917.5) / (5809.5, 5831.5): 0.62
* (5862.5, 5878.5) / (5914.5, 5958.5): -0.33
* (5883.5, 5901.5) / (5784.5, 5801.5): 3.05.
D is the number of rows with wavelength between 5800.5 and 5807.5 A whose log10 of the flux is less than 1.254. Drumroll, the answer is 6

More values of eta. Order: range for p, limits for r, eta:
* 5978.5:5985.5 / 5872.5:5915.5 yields -1877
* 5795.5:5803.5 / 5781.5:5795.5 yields -1896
